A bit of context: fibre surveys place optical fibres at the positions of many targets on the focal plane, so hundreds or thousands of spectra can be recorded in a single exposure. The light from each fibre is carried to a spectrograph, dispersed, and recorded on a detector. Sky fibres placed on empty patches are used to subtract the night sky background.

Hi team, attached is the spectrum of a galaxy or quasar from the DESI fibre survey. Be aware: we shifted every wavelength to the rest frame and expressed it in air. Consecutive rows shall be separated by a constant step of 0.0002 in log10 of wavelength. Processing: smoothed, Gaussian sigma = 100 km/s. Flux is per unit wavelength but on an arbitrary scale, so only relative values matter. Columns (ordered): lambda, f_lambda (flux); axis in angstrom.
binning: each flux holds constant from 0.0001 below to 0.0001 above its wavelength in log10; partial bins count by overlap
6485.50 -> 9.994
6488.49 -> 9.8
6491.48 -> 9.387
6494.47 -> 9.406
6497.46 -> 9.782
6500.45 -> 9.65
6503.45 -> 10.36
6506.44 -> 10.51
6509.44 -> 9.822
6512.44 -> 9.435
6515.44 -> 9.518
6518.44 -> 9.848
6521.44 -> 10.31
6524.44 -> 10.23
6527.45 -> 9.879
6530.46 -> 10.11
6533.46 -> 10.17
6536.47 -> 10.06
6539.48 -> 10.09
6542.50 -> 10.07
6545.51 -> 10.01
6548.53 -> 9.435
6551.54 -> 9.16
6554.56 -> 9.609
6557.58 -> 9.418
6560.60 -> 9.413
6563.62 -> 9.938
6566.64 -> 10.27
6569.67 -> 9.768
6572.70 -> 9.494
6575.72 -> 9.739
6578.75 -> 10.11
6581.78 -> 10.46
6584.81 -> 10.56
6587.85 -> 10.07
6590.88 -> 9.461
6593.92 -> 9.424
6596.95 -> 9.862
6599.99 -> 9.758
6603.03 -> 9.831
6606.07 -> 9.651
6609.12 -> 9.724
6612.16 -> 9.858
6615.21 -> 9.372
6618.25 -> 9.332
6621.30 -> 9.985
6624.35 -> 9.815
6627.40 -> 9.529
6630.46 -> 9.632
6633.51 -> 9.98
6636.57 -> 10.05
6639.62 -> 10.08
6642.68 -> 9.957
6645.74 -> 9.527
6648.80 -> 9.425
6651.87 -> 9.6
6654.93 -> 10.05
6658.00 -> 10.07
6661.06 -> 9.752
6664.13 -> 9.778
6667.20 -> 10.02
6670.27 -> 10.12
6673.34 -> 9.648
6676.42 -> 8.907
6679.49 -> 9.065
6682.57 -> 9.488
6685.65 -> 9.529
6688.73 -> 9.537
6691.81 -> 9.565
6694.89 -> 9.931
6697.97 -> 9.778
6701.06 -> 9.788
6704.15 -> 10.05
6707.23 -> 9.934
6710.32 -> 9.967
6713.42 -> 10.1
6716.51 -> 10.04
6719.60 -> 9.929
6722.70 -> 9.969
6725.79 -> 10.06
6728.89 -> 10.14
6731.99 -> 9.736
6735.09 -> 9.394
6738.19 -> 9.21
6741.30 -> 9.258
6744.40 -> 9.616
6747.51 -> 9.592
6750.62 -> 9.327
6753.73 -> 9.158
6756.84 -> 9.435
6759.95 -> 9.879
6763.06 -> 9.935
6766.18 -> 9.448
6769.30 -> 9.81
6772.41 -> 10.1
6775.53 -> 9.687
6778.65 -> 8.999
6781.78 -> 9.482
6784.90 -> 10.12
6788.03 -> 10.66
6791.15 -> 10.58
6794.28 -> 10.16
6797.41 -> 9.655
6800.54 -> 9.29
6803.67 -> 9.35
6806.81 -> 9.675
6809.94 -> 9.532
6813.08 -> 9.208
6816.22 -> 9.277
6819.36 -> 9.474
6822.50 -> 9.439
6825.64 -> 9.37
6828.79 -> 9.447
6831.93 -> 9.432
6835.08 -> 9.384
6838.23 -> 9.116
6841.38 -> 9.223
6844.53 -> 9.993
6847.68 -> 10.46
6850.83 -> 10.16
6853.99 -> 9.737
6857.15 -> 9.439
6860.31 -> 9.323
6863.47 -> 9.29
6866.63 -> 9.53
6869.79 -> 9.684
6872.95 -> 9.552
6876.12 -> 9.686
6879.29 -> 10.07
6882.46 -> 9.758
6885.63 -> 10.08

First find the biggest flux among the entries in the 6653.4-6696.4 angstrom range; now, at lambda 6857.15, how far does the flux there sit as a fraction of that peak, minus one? -0.067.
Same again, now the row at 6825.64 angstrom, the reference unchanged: -0.074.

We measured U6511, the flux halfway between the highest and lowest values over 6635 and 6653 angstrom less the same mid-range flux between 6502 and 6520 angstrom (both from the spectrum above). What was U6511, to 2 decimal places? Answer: -0.22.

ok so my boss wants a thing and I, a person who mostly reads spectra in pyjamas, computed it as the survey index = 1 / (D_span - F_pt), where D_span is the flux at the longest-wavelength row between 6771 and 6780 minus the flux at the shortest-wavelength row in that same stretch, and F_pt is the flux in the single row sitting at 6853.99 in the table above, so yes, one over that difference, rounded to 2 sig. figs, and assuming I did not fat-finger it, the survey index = -0.092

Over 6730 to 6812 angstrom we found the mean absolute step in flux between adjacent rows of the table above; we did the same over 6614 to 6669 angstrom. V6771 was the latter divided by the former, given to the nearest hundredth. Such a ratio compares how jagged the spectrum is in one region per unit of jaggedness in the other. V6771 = 0.66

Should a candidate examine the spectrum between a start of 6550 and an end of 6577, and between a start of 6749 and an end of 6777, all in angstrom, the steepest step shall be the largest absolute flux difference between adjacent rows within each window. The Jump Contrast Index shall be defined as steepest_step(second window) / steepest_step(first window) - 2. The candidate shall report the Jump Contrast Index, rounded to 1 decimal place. -1.1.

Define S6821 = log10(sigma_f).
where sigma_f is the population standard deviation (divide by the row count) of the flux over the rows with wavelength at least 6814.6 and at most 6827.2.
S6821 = -1.12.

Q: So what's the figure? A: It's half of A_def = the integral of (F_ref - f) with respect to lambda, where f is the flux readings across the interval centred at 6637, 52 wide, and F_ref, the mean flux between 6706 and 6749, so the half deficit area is 0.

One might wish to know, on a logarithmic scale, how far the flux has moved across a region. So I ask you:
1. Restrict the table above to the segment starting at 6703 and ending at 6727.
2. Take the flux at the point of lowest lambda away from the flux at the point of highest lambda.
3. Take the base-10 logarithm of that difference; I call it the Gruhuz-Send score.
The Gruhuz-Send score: -2.00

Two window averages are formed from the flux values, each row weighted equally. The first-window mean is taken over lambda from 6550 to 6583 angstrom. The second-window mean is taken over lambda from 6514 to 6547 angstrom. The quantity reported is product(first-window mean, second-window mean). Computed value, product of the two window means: 97.9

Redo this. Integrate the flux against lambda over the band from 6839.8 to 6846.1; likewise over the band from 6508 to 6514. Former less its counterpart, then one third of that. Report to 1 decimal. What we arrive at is 0.9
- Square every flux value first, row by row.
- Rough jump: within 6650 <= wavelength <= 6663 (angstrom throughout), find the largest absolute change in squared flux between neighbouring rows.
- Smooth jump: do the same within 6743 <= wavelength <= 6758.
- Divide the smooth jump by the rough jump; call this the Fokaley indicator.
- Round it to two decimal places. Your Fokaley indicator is 0.58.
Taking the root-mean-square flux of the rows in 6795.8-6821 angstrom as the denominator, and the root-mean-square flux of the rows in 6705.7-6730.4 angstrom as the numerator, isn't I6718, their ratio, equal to 1.06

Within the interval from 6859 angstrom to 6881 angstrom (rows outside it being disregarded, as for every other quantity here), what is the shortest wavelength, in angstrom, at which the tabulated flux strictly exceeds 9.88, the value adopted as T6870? 6879.29 angstrom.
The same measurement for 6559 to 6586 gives 6563.62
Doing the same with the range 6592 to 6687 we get 6621.30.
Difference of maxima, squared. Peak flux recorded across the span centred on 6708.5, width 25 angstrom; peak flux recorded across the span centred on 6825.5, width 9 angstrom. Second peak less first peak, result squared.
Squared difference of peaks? 0.426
